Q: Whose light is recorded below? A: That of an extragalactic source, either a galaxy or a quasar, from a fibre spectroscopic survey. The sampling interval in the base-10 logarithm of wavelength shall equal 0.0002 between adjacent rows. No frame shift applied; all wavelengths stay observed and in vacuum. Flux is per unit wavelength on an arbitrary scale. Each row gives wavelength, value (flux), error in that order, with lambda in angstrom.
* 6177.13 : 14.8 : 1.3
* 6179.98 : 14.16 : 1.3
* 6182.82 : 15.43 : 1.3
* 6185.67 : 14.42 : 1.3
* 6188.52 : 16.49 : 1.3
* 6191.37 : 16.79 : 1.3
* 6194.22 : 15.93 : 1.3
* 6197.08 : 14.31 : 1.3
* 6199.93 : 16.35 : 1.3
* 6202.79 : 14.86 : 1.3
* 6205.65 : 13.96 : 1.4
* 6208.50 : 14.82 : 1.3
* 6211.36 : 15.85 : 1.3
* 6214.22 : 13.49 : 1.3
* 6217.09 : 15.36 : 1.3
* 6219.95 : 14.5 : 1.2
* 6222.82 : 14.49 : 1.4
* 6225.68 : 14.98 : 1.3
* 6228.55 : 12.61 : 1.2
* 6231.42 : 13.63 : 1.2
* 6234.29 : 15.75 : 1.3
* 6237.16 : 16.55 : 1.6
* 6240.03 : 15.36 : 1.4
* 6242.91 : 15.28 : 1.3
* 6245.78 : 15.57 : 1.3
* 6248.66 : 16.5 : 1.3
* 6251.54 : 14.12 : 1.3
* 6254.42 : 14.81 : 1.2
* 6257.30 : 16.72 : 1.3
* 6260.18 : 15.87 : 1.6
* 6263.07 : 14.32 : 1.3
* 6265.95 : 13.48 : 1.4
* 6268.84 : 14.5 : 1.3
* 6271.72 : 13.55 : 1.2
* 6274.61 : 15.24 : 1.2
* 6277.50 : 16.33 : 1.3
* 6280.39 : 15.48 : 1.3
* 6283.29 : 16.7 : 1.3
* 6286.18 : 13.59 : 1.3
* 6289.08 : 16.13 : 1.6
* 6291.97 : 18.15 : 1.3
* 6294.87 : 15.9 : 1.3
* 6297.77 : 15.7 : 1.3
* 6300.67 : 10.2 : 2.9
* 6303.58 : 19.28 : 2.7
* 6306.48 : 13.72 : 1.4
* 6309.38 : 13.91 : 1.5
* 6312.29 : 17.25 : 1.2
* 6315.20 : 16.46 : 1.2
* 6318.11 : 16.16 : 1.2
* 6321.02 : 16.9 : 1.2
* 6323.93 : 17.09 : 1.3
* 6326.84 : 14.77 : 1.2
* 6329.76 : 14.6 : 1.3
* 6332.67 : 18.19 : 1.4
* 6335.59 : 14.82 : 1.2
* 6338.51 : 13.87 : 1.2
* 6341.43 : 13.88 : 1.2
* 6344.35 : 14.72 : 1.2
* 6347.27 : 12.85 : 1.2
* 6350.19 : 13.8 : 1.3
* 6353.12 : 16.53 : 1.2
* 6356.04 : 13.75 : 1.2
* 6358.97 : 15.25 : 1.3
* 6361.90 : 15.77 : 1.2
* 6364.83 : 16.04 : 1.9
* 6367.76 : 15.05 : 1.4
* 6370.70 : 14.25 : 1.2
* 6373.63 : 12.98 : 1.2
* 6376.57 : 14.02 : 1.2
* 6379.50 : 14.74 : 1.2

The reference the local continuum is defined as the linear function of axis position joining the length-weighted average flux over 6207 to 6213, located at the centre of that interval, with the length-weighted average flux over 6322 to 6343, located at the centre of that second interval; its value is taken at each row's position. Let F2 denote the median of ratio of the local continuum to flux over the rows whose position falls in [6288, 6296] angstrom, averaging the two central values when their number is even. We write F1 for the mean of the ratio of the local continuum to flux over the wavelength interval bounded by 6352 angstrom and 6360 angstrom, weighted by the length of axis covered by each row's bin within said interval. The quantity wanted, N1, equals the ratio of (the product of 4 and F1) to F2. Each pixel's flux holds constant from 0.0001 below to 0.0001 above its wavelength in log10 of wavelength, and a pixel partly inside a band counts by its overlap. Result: 4.31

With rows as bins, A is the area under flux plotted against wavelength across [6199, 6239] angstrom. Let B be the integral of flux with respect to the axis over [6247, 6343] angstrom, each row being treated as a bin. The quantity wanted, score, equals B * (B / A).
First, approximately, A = 591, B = 1478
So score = 3695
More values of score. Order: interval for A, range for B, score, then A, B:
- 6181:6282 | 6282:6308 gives 106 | 1523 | 402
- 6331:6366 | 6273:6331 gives 1580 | 523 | 909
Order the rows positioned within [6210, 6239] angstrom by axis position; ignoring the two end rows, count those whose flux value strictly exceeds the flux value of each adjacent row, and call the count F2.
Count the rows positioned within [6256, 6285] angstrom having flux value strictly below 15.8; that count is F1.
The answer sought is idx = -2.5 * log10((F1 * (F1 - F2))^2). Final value -6.9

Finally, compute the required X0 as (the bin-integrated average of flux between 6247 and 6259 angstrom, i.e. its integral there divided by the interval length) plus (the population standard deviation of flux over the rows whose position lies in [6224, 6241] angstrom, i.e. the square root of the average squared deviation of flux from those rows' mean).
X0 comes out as 16.9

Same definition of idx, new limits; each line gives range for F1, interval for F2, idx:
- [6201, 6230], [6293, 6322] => -9.0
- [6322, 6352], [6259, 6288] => -8.0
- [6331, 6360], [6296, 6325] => -8.4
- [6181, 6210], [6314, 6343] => -6.9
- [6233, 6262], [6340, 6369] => -6.3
